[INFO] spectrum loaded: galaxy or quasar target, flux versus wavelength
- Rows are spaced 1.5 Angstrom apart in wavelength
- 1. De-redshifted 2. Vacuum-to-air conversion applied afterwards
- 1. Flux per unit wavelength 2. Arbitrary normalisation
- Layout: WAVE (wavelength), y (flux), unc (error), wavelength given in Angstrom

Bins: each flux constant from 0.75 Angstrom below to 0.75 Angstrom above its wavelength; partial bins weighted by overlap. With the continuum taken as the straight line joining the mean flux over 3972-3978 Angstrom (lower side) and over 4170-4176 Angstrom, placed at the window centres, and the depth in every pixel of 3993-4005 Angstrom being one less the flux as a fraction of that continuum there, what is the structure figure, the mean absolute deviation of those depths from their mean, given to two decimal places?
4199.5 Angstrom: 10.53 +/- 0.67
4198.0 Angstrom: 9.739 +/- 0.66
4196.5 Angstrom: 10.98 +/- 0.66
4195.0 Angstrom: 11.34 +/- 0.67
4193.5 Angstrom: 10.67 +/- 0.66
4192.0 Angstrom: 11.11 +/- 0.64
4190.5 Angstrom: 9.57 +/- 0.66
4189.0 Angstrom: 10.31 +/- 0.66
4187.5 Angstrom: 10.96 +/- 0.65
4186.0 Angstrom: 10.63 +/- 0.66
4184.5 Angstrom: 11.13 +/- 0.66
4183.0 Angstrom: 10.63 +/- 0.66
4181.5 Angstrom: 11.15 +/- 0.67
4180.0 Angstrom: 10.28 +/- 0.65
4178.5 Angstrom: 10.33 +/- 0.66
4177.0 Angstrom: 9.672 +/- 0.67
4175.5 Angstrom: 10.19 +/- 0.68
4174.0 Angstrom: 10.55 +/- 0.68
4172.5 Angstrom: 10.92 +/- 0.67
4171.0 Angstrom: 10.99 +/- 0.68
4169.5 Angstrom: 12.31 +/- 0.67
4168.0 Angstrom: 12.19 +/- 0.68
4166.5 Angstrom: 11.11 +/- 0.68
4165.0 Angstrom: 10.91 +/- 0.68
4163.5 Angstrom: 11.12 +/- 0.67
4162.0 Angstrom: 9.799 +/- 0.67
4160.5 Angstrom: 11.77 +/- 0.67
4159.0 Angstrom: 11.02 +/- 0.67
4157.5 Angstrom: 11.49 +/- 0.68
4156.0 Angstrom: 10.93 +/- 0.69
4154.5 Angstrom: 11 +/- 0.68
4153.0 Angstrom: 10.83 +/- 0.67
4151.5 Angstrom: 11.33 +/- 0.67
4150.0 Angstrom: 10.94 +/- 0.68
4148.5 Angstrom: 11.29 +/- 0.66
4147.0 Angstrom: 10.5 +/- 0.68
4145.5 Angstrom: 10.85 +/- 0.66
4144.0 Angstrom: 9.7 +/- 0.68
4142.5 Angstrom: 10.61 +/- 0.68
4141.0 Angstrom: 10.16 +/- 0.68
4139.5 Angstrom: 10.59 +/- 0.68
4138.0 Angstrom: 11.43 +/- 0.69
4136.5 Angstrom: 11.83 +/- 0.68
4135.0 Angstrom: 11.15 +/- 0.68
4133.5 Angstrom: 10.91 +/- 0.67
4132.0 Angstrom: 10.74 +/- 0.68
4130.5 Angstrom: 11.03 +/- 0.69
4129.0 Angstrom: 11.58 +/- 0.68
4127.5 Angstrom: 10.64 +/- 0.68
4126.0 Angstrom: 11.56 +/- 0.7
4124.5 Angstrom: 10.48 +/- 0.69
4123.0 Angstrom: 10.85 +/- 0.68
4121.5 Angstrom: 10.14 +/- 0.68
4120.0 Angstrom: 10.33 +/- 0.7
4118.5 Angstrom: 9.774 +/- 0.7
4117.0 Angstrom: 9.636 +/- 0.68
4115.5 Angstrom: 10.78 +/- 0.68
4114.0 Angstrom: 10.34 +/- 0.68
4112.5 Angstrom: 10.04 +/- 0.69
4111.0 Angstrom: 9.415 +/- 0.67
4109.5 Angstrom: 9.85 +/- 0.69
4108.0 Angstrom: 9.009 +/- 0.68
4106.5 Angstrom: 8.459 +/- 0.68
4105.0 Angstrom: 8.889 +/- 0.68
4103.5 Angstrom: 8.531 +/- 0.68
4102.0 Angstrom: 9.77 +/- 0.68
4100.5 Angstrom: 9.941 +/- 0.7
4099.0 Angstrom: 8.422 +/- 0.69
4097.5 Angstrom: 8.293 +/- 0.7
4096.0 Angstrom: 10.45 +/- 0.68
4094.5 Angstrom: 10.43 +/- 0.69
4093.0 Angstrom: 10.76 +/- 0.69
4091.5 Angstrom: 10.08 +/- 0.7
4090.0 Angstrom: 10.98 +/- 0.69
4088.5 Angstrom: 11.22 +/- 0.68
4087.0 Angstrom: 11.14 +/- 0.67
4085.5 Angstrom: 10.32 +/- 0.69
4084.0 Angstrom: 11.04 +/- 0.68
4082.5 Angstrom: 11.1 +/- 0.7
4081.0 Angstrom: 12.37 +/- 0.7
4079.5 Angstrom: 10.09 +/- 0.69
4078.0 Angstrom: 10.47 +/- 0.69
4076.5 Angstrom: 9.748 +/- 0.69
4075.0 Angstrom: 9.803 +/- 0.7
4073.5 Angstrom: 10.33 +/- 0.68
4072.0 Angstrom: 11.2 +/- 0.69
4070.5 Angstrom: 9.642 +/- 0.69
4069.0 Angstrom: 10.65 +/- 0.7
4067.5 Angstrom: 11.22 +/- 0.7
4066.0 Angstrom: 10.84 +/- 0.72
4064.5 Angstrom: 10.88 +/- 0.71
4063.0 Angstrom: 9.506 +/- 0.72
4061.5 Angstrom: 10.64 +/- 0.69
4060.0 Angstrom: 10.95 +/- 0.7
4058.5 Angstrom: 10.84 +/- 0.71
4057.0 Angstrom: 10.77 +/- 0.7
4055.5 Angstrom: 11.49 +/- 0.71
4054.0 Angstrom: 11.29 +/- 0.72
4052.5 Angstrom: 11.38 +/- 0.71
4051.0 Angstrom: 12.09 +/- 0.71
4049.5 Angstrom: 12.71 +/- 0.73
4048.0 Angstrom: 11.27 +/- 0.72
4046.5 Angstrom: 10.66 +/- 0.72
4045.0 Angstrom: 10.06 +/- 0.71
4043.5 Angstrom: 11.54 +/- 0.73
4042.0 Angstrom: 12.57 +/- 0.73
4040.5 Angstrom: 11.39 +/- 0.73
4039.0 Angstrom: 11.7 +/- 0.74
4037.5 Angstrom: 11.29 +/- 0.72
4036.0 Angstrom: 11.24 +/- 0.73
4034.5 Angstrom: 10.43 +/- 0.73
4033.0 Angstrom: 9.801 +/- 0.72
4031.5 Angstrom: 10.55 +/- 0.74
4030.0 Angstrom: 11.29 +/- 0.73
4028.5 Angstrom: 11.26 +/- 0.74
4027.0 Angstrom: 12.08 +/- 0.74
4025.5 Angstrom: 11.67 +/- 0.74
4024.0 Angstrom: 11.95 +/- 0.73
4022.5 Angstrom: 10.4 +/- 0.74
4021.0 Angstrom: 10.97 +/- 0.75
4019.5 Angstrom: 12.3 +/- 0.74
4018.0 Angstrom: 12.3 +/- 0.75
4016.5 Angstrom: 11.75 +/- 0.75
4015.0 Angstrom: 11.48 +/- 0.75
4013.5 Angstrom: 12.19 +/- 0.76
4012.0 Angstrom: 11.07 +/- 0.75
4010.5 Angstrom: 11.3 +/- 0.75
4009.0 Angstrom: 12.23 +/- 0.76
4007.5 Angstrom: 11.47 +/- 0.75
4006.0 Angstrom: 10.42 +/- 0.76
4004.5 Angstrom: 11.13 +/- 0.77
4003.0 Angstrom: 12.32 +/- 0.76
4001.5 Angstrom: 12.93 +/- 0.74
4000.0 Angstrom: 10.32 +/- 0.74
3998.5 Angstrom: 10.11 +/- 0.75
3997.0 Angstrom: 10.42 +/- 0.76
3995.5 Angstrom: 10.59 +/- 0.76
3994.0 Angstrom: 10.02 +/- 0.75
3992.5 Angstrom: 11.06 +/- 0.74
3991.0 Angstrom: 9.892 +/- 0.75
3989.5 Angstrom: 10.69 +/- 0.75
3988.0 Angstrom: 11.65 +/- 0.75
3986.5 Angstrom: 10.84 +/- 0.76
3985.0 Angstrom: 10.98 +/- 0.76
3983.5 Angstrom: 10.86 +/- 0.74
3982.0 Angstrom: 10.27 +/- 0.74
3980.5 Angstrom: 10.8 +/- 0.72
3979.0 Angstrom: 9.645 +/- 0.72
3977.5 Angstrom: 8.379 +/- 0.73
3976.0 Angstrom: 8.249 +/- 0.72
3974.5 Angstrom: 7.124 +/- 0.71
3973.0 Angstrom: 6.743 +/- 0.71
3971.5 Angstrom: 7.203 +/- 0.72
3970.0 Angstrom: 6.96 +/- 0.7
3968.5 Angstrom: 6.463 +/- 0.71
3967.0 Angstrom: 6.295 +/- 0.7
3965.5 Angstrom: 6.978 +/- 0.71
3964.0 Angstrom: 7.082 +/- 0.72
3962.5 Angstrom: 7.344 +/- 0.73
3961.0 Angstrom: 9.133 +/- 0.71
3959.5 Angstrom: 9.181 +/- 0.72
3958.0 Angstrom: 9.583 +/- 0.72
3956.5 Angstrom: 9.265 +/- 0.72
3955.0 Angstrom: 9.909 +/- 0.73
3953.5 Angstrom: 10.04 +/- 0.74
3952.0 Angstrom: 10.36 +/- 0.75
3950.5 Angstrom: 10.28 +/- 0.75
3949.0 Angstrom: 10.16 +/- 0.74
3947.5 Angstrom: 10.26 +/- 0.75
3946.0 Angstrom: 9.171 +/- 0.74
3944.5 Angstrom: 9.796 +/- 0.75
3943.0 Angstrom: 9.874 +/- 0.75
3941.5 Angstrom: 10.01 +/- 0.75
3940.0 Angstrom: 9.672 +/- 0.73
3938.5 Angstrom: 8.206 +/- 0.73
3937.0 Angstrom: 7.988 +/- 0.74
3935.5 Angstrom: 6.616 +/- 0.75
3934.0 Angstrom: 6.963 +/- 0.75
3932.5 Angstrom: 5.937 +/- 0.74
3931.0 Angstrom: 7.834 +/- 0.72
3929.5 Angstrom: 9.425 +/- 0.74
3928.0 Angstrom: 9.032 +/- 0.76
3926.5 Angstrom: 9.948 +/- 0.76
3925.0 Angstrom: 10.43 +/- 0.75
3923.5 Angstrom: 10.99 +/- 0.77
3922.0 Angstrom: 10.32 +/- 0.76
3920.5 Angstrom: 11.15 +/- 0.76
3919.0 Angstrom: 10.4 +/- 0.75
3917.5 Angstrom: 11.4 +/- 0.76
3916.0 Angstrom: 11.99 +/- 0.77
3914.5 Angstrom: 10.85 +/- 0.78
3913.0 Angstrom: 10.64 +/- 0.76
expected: 0.10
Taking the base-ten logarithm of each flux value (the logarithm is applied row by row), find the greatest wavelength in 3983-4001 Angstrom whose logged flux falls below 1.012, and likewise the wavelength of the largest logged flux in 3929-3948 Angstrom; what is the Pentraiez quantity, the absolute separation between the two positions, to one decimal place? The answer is 51.0 Angstrom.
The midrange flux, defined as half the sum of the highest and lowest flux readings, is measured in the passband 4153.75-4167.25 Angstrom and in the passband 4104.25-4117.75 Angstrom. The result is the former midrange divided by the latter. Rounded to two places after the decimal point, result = 1.12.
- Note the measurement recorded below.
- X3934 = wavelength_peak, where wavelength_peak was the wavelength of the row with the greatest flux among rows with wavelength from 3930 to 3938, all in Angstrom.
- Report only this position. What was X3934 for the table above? 3937.0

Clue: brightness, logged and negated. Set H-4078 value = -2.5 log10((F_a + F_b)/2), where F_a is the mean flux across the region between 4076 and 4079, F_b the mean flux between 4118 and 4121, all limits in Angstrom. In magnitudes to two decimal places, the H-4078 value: -2.51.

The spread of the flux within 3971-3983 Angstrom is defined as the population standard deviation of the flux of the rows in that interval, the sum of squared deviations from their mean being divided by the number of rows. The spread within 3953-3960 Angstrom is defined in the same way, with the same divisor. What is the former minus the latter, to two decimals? 1.09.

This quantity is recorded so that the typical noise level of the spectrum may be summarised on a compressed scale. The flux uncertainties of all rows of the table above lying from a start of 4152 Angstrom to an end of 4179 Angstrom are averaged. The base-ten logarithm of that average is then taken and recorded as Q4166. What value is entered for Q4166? -0.17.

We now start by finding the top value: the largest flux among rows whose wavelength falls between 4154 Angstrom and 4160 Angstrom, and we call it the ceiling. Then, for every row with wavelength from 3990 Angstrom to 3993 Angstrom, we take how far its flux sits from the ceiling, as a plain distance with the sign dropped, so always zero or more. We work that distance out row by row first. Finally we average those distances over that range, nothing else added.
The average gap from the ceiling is 1.0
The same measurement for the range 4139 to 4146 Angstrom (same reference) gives 1.1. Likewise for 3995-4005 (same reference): 1.0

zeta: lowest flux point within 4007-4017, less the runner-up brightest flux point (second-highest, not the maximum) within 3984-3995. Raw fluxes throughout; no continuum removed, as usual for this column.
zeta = 0.0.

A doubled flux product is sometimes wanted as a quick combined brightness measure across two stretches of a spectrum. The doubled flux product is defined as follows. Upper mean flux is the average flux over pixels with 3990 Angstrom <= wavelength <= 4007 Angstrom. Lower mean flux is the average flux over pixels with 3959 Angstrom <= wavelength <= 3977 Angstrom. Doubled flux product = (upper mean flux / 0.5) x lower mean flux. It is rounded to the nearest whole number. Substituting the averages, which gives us 160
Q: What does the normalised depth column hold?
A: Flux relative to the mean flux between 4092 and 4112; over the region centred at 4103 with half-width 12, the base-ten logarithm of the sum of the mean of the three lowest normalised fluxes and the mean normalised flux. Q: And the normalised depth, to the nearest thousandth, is 0.280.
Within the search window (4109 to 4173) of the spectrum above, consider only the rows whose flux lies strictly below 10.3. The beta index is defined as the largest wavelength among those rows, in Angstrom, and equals 4162.0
